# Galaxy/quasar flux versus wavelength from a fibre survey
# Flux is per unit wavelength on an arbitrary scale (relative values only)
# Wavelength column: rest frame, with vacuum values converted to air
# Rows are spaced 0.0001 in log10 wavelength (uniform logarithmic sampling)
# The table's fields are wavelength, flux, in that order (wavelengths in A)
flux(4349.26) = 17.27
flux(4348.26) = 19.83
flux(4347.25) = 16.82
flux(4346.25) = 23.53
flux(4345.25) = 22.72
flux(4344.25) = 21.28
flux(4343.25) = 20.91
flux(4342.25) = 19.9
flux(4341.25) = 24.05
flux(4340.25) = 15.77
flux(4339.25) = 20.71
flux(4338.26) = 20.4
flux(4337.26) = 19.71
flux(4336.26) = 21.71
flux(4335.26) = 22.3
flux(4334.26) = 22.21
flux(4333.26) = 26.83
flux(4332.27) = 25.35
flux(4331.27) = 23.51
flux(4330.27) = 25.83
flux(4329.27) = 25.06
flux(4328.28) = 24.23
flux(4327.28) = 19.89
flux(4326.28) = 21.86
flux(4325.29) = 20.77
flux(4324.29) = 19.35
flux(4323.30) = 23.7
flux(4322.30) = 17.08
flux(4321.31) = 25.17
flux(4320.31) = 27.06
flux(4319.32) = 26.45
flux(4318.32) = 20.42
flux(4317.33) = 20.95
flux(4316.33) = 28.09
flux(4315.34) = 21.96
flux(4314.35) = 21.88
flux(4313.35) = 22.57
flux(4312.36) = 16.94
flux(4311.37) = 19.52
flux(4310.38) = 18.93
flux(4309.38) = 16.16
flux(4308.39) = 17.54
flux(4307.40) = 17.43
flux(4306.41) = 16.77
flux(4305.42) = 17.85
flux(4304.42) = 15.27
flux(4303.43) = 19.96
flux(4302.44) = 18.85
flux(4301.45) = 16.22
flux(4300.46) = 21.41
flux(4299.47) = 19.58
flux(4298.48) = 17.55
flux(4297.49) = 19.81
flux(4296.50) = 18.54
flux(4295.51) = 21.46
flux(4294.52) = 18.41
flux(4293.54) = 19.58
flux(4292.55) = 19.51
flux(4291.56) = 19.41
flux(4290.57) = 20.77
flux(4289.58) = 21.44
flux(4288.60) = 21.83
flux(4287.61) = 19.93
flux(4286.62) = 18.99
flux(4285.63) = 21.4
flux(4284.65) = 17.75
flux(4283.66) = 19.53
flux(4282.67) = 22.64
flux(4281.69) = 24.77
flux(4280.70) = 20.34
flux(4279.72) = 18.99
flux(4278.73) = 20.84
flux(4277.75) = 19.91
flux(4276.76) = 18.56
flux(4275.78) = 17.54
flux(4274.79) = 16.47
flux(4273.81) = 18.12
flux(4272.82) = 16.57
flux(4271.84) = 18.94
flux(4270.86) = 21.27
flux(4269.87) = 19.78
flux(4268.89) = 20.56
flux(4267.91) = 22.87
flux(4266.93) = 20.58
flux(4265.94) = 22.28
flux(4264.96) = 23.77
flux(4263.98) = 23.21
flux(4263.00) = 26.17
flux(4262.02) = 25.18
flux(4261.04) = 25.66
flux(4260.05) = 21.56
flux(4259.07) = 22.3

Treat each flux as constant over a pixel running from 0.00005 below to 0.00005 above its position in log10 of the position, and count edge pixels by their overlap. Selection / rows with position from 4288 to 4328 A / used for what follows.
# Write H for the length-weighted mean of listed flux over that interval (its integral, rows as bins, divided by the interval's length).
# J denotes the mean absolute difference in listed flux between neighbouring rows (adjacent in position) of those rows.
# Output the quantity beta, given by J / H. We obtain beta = 0.120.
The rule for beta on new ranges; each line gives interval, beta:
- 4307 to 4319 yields 0.124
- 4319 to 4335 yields 0.121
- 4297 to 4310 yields 0.118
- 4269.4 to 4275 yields 0.101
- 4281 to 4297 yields 0.084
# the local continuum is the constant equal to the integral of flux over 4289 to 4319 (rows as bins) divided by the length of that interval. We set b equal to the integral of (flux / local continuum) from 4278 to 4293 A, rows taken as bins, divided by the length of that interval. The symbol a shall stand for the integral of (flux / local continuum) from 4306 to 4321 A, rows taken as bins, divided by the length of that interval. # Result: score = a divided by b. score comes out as 1.02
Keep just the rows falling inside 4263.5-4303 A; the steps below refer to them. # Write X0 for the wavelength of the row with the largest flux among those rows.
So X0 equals 4281.69 A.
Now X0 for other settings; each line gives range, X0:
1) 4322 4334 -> 4333.26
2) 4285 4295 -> 4288.60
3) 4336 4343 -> 4341.25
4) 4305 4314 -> 4313.35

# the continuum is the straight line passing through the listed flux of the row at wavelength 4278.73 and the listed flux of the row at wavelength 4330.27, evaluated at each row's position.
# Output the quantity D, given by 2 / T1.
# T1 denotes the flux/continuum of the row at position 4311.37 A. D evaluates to 2.46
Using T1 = 0.81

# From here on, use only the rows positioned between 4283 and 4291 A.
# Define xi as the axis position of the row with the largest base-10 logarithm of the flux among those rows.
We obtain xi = 4288.60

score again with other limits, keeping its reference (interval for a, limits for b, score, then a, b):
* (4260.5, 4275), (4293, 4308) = 1.16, 1.10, 0.95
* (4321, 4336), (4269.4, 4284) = 1.16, 1.17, 1.00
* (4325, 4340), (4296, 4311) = 1.25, 1.16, 0.93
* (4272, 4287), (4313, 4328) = 0.87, 1.00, 1.15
